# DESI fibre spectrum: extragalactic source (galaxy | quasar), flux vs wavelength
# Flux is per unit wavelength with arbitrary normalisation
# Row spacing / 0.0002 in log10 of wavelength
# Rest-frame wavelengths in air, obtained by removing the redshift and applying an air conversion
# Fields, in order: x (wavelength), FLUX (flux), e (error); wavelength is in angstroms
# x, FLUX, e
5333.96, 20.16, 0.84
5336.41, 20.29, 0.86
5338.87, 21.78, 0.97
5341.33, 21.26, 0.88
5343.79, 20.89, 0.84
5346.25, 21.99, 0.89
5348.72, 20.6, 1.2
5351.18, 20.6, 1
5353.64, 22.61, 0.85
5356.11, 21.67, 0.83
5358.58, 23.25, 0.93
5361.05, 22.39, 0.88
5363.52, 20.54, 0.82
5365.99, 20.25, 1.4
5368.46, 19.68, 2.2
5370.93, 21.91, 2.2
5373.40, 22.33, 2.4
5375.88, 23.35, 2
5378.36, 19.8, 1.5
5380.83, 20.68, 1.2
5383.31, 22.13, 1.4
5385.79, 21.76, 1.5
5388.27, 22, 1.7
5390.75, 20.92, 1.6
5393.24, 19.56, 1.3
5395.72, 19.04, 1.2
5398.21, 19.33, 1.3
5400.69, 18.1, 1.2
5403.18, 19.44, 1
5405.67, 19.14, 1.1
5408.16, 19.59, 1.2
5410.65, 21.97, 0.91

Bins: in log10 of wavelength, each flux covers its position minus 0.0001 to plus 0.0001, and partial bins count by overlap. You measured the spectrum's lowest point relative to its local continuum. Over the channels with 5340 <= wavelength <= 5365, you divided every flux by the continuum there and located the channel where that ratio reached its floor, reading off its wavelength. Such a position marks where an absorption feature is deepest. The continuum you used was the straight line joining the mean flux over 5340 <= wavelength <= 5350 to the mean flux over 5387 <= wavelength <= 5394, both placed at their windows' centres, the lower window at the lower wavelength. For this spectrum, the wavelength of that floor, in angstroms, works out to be 5348.72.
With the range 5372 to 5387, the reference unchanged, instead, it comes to 5378.36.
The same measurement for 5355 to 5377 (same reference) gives 5368.46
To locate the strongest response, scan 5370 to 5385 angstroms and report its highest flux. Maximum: 23.35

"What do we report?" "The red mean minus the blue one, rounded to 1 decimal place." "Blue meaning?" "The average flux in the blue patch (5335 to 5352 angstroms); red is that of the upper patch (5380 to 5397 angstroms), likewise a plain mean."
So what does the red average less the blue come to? -0.2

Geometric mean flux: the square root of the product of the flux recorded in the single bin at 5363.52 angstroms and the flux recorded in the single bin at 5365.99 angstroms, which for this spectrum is 20.4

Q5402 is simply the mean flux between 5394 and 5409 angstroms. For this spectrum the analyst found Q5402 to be 19.1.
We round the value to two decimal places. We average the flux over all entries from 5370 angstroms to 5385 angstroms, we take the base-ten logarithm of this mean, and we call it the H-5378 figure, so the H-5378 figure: 1.34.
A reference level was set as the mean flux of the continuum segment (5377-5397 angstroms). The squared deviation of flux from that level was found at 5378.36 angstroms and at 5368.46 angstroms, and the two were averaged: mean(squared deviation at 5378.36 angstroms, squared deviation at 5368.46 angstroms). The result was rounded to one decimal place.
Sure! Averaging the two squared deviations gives 1.0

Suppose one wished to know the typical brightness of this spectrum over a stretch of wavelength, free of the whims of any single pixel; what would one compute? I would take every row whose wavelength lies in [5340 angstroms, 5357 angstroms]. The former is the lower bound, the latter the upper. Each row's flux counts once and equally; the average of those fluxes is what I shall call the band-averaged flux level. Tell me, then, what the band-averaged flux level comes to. 21.4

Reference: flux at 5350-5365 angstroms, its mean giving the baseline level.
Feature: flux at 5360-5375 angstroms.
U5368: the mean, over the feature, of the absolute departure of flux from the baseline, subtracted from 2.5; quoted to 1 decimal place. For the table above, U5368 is 1.5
